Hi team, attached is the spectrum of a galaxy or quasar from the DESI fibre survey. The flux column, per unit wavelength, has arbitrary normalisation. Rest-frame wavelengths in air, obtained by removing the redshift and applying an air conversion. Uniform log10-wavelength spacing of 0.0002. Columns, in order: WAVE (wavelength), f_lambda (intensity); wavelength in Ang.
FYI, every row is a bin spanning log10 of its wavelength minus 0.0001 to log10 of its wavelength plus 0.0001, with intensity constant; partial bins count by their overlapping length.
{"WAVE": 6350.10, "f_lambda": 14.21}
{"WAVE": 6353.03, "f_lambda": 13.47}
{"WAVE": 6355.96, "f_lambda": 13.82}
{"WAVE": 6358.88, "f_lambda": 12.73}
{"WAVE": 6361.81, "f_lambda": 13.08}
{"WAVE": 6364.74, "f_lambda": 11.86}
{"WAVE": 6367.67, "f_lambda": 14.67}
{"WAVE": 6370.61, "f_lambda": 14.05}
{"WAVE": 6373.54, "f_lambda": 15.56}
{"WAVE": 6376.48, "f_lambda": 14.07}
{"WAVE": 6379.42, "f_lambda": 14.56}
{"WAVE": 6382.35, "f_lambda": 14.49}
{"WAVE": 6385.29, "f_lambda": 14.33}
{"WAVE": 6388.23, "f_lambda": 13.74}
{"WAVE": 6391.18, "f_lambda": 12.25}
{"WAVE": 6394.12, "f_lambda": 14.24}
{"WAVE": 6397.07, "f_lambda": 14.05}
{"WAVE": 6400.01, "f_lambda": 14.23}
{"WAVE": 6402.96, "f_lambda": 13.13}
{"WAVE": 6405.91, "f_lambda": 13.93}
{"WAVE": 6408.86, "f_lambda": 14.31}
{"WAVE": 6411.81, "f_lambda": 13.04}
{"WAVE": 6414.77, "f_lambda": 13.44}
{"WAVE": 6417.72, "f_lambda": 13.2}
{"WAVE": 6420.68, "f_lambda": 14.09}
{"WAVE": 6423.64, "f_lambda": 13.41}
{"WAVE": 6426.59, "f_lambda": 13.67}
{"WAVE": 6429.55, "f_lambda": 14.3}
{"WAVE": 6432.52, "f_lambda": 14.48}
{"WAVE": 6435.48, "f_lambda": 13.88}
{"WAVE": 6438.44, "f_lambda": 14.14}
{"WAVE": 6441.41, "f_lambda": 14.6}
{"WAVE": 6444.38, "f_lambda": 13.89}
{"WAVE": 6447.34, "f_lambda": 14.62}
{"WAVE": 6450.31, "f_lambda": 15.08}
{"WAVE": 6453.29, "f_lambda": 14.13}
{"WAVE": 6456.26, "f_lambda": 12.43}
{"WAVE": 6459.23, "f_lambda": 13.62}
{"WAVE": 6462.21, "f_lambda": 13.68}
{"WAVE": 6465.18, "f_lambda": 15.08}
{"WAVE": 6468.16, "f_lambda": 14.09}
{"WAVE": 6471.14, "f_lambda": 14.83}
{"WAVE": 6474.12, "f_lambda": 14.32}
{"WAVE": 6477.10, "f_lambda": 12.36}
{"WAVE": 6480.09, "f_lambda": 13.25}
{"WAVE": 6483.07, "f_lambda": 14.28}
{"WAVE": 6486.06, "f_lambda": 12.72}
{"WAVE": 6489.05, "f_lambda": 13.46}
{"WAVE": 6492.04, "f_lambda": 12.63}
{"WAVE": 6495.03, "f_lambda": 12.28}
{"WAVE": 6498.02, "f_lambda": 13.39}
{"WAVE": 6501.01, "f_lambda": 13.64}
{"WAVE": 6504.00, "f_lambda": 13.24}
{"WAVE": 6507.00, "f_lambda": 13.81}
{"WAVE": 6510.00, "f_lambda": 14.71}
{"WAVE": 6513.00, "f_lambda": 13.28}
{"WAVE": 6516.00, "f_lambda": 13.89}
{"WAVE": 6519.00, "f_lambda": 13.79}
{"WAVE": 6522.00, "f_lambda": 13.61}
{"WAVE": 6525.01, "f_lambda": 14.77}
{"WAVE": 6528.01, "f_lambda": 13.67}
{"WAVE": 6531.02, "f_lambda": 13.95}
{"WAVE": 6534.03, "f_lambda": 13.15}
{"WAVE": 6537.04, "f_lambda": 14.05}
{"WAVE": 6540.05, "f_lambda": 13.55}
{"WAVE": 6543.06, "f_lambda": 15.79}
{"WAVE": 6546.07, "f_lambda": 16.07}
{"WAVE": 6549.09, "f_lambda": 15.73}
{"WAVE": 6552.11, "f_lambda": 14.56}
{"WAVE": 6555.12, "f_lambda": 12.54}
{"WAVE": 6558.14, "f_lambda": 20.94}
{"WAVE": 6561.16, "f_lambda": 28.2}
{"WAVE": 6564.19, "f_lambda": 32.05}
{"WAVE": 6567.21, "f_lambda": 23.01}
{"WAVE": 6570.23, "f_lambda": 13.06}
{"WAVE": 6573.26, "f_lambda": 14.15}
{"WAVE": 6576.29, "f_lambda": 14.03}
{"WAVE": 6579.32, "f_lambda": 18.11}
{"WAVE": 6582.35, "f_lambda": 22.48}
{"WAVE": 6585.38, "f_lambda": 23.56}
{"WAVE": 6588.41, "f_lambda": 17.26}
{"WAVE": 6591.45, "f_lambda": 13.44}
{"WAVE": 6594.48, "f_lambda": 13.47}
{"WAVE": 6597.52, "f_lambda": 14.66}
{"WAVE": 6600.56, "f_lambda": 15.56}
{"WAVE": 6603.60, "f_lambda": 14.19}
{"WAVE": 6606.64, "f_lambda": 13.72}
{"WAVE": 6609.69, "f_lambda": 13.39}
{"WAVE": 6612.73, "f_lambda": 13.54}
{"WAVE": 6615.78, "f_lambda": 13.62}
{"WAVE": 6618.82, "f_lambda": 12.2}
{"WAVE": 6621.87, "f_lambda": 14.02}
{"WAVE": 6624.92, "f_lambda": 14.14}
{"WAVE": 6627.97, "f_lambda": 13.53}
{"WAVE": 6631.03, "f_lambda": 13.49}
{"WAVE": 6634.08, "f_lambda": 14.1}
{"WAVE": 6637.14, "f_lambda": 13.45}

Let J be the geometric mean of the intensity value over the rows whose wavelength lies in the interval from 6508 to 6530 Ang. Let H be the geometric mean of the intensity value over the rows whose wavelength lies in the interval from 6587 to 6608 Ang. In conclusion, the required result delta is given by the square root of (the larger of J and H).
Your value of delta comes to 3.82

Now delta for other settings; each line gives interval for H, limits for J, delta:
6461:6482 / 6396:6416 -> 3.73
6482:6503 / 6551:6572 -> 4.41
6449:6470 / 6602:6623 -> 3.74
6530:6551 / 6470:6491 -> 3.82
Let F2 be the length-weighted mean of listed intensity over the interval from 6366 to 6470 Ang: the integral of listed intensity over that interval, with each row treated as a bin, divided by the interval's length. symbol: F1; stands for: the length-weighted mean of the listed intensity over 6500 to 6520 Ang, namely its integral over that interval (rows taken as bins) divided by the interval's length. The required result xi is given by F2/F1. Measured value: 1.02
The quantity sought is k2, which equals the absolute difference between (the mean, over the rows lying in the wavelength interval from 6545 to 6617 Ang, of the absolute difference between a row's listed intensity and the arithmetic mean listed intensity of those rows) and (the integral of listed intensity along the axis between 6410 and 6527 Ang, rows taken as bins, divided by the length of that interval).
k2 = 10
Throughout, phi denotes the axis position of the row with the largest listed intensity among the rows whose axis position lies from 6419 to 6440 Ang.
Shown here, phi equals 6432.52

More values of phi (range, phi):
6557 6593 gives 6564.19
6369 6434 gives 6373.54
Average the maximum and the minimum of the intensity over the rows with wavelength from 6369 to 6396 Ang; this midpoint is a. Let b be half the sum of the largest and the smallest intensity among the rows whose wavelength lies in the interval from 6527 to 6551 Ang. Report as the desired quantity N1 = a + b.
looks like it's 28.5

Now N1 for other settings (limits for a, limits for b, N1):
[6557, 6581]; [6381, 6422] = 35.9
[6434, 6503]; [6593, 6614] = 28.2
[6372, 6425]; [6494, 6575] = 36.1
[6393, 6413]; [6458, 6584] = 35.8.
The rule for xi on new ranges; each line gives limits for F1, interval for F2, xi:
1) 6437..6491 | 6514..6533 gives 1.00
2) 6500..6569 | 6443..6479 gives 0.86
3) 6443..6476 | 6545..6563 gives 1.29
